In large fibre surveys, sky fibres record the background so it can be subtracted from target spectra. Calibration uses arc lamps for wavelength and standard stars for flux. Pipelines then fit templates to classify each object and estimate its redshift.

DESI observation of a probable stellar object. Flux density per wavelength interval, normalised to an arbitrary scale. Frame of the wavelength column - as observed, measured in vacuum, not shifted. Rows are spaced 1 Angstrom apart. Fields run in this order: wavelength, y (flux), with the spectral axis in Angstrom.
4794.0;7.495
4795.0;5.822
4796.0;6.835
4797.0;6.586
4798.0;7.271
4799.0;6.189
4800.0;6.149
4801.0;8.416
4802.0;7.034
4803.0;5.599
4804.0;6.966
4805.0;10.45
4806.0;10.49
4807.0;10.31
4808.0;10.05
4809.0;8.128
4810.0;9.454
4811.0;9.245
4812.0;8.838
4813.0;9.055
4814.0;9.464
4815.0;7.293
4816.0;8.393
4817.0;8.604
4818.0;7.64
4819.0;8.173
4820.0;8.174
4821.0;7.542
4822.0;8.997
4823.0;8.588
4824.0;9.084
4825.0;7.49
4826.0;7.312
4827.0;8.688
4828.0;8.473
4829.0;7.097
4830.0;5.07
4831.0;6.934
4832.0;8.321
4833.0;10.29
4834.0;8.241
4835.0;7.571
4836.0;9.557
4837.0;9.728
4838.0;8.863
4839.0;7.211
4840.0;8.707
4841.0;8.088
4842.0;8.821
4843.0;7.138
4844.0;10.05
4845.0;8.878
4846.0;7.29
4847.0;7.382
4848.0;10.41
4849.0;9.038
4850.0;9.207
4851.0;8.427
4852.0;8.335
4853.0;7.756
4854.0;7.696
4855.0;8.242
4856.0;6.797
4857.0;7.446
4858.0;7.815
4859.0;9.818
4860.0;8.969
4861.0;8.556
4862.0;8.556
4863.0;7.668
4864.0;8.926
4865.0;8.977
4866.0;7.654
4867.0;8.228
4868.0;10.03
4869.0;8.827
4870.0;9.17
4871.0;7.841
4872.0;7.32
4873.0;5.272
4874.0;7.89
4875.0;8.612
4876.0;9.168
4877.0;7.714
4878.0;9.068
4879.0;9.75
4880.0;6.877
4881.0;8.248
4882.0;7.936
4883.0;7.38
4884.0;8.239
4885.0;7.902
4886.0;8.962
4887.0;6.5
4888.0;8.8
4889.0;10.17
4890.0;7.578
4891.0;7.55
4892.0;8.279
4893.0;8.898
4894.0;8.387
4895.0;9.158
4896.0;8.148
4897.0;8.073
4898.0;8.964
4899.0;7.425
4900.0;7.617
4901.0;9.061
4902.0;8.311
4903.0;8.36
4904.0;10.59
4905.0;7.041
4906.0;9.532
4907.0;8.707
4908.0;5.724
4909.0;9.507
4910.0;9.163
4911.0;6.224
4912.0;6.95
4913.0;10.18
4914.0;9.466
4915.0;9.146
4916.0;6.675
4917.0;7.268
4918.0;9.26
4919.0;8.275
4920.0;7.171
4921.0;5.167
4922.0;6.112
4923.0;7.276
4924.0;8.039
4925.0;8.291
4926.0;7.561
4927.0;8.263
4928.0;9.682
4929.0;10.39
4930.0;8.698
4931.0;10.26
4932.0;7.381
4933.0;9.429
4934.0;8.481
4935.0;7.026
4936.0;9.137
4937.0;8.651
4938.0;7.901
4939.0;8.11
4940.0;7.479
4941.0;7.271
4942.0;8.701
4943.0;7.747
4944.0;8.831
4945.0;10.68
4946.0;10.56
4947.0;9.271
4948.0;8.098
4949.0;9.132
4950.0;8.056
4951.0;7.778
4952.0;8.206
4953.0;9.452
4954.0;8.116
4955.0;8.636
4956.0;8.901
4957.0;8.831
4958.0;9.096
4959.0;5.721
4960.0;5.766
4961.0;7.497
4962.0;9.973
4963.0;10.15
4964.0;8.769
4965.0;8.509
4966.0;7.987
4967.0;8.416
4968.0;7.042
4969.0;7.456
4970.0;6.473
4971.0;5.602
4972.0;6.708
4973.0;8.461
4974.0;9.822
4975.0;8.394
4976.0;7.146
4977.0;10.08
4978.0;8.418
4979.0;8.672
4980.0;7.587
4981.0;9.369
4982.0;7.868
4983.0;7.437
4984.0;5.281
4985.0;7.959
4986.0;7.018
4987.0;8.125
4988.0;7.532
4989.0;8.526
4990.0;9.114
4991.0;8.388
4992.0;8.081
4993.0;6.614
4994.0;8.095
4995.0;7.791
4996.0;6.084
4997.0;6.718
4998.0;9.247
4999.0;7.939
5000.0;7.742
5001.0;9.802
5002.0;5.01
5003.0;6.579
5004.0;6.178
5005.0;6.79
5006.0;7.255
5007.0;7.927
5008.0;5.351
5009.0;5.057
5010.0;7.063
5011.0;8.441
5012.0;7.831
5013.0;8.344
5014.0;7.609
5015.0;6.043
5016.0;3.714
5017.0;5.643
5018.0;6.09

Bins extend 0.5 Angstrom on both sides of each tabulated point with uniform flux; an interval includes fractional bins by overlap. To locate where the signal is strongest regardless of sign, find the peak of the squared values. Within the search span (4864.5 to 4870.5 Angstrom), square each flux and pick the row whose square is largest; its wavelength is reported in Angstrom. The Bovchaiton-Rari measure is 4868.0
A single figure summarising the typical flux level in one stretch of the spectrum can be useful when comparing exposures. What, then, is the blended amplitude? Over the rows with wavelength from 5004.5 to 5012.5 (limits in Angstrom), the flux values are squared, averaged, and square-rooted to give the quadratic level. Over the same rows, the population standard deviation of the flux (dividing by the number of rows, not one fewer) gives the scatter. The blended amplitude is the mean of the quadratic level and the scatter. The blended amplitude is 4.1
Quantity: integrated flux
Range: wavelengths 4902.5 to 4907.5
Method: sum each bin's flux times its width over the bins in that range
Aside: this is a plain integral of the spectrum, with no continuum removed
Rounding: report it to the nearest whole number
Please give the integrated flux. 44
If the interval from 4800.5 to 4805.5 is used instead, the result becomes 38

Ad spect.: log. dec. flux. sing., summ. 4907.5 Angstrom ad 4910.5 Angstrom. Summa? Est 2.70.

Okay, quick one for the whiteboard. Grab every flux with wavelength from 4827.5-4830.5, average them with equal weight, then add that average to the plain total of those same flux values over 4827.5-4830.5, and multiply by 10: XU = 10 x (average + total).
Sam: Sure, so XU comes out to 275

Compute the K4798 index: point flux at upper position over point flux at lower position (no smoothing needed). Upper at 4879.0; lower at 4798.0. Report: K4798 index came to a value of 1.34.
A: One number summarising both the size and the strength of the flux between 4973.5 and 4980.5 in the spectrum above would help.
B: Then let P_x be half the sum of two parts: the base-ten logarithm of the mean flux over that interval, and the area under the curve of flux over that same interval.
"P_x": 31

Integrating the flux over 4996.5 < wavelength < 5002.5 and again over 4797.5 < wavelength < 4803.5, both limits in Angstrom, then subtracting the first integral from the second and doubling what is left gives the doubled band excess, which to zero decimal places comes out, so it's -12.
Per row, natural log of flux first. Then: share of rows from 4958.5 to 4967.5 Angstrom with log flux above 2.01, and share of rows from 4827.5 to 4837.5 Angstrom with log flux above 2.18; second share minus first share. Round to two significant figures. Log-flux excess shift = -0.48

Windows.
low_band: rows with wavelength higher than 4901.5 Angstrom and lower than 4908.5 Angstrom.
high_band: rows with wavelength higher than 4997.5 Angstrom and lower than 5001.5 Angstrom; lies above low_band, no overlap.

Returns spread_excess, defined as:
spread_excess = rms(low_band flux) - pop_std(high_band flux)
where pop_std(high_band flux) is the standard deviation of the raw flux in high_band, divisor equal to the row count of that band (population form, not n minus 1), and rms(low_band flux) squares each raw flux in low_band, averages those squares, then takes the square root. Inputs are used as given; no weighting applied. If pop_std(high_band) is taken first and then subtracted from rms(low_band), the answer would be 7.59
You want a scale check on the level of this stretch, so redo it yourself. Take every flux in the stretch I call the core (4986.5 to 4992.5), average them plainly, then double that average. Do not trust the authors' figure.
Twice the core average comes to 16.6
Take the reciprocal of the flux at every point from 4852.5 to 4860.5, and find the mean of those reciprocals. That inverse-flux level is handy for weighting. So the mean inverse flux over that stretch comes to 0.125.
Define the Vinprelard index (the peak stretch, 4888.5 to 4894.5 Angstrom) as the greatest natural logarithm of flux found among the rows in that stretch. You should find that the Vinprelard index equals 2.319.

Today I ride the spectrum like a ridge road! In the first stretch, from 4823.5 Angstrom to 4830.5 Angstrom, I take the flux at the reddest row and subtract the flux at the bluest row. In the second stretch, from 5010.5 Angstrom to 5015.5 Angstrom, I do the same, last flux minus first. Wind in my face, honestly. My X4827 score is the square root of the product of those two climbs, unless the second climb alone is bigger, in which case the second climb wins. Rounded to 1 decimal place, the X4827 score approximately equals 3.1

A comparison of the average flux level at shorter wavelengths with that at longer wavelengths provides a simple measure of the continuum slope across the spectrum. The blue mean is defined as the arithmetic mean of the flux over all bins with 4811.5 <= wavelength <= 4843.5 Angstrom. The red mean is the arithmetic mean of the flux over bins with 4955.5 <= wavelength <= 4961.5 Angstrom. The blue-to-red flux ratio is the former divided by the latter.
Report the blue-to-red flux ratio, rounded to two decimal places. 1.08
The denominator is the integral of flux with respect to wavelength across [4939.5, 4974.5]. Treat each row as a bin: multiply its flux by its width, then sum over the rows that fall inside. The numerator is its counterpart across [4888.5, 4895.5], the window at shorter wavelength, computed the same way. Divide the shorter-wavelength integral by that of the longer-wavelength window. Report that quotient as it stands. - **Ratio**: 0.2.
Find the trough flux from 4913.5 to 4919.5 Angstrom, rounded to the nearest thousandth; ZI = 6.675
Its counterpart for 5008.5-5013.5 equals 5.057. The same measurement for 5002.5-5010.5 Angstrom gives 5.057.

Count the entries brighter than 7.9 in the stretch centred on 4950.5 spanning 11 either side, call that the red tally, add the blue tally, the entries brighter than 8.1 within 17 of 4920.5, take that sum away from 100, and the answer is 65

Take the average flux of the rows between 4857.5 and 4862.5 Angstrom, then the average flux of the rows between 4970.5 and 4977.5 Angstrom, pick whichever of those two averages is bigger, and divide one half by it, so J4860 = 0.0572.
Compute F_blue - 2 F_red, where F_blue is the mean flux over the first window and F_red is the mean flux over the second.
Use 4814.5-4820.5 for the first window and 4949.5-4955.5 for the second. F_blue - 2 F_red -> -8.7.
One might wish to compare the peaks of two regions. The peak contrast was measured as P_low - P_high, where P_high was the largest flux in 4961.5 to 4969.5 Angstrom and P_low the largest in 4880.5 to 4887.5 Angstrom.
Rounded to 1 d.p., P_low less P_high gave -1.2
